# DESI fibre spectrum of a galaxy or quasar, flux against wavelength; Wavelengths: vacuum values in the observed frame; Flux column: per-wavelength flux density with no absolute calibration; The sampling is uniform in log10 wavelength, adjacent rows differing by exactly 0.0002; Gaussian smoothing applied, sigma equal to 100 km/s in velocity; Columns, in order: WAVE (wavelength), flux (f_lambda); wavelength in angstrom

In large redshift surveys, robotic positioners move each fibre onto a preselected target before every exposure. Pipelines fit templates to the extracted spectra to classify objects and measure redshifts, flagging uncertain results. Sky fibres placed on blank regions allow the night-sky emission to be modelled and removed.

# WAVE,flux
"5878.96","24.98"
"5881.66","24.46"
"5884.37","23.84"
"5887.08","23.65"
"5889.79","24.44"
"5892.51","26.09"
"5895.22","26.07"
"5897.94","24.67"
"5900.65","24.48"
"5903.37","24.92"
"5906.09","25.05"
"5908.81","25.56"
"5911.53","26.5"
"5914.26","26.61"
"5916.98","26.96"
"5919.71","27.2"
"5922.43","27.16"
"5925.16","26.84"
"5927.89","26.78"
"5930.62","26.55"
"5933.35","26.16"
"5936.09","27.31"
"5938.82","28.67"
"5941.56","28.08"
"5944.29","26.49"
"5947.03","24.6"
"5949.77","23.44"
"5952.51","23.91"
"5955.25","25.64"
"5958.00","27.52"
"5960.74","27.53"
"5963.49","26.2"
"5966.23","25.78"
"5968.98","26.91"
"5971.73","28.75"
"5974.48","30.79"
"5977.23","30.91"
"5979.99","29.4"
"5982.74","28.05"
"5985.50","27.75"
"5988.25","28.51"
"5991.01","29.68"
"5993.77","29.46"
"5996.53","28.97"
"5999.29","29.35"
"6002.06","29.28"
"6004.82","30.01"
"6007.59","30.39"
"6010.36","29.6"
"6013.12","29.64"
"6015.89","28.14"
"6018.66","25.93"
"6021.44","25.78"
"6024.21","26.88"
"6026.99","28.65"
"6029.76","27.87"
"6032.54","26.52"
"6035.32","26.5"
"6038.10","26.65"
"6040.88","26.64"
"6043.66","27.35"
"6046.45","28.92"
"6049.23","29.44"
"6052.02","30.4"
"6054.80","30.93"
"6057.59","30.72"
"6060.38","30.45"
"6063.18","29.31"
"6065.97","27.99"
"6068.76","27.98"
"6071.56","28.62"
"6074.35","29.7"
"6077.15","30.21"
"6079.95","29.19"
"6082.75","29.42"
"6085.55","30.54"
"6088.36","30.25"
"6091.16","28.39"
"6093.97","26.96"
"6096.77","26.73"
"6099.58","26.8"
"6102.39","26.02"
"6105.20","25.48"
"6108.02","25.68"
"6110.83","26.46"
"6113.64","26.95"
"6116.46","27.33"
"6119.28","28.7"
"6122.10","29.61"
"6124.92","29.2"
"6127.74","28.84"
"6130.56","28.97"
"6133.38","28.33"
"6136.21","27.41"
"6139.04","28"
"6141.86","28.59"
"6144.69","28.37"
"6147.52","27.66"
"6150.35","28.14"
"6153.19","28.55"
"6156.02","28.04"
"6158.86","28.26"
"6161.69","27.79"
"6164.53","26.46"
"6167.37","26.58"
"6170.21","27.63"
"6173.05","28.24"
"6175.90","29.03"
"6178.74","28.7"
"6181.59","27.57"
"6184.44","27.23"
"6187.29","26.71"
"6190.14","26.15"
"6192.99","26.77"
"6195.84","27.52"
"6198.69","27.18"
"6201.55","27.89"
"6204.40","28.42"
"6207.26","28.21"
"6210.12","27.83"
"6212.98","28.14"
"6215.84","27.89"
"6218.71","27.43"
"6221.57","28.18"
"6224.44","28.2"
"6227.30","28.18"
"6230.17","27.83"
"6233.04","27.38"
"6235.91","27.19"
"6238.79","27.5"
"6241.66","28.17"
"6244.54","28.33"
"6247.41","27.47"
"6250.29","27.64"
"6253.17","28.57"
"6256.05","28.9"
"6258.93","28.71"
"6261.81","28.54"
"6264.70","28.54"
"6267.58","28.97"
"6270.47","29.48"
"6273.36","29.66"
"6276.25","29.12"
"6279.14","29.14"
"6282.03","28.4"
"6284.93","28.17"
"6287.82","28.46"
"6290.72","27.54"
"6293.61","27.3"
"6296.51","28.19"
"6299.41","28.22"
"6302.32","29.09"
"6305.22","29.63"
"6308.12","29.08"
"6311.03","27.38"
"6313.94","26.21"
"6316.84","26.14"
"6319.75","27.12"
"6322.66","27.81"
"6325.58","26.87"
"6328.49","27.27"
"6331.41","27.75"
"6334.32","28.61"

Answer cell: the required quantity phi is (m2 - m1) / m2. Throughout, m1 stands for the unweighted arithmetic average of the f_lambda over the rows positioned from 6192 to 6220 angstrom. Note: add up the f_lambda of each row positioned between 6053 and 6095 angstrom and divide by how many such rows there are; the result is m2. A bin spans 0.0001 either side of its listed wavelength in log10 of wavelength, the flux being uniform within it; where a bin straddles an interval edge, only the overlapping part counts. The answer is 0.06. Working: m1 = 27.7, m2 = 29.4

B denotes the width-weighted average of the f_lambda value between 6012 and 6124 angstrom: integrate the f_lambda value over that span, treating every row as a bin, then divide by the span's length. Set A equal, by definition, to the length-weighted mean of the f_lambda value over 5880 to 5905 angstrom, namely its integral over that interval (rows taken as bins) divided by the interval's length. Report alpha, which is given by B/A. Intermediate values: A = 24.7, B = 28.1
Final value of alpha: 1.14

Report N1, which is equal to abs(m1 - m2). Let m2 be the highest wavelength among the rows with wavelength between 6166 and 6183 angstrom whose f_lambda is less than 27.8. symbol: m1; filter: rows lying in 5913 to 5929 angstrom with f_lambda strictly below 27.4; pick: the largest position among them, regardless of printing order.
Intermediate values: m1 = 5927.89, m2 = 6181.59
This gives 253.7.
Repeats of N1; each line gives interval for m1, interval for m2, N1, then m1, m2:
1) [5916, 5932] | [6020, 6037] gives 104.7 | 5930.62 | 6035.32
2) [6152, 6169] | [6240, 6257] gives 82.9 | 6167.37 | 6250.29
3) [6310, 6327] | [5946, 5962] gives 364.8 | 6325.58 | 5960.74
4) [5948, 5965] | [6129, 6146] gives 172.7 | 5963.49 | 6136.21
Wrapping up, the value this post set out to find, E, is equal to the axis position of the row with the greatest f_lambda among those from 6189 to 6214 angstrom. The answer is 6204.40 angstrom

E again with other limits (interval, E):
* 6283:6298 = 6287.82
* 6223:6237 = 6224.44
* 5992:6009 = 6007.59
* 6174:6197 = 6175.90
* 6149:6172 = 6153.19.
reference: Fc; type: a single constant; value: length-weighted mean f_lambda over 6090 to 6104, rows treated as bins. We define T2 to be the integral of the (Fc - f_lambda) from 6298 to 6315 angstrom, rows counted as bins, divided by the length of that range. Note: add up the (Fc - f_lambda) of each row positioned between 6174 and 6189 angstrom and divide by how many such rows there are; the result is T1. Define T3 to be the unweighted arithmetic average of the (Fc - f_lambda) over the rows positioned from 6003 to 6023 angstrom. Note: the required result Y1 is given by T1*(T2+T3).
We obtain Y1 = 2.7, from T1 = -0.9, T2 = -1.4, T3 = -1.6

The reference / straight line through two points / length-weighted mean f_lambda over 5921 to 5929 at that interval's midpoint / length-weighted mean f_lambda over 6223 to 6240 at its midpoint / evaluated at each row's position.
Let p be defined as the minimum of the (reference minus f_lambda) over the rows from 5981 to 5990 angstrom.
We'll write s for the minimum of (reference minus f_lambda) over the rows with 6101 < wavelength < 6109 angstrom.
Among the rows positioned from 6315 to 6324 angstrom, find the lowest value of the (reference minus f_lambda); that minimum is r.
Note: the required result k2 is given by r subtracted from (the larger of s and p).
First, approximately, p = -1.4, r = 0.1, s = 1.37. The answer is 1.2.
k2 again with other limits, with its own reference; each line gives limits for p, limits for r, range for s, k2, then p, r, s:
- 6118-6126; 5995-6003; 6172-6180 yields 0.8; -2.2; -2.2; -1.46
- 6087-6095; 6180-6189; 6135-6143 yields -1.1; -2.9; 0.0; -1.11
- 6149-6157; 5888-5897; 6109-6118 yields -0.7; -1.0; 0.8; 0.09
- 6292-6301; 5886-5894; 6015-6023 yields -1.1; -0.3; 0.8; -0.97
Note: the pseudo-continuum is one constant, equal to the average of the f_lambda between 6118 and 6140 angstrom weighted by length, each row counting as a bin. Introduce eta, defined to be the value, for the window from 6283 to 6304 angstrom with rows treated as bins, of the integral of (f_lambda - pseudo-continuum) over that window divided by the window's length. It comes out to -0.5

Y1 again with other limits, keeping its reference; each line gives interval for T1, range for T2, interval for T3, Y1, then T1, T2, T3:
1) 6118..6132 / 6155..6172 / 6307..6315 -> 2.4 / -2.1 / -0.5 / -0.6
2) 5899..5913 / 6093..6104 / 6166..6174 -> -0.3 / 1.6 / 0.3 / -0.5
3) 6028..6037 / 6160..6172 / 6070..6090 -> 0.1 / 0.0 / -0.2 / -2.8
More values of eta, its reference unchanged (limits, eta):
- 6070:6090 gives 1.0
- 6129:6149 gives -0.4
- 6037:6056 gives 0.0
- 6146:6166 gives -0.8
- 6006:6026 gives -0.6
